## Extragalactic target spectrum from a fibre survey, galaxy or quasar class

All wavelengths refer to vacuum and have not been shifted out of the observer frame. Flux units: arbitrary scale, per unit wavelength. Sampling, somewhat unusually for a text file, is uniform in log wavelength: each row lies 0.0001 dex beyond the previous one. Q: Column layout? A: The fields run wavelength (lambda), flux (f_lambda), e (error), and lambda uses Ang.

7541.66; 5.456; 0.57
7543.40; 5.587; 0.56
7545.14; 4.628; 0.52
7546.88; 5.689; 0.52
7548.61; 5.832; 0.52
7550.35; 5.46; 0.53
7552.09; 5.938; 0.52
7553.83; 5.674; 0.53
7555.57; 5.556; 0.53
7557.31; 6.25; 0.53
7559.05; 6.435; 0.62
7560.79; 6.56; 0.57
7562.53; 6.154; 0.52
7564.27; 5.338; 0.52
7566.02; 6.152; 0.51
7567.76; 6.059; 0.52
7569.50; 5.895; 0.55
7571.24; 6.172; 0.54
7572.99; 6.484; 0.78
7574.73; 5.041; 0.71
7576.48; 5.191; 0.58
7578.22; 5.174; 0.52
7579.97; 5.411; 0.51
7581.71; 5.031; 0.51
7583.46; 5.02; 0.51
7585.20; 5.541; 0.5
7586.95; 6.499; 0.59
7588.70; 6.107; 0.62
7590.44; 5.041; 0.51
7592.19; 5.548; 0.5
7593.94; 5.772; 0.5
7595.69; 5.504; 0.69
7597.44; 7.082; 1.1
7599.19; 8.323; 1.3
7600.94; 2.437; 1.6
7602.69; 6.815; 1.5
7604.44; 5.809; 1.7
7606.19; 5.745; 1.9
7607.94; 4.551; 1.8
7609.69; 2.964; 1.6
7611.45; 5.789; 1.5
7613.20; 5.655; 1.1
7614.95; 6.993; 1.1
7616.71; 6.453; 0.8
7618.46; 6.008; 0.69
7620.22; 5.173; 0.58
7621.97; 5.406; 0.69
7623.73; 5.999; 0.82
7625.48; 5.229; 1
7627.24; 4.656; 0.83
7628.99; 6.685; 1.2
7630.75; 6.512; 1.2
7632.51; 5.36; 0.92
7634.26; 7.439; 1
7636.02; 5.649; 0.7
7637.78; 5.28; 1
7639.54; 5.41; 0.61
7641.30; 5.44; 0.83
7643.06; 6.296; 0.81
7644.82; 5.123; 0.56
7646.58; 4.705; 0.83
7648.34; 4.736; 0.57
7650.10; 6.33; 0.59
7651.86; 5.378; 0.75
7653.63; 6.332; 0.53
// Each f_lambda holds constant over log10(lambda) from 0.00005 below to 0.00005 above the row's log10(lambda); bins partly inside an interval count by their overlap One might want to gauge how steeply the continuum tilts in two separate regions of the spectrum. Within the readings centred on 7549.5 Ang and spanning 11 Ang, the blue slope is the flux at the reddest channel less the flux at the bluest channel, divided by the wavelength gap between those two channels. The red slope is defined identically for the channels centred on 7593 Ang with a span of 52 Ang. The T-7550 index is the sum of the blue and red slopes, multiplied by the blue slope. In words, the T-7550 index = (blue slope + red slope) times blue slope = 0.014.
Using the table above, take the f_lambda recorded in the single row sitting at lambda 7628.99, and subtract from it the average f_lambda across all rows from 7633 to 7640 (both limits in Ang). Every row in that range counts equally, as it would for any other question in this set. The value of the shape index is 0.7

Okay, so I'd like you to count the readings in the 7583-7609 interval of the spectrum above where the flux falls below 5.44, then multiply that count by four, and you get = 16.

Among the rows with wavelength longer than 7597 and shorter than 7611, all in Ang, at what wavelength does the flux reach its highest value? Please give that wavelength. 7599.19 Ang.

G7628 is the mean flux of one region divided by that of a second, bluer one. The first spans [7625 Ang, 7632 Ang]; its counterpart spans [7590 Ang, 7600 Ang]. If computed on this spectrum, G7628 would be 0.93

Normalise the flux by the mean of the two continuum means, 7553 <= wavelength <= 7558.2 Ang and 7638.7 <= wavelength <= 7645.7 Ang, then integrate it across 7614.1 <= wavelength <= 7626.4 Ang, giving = 13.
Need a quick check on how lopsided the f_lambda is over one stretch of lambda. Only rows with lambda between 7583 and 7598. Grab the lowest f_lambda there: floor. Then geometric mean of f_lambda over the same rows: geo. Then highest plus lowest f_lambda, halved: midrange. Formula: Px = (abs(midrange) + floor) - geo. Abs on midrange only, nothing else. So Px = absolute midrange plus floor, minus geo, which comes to 5.3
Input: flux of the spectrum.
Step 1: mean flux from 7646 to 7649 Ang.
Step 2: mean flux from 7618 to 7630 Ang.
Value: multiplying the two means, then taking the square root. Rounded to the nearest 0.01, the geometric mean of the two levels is 5.14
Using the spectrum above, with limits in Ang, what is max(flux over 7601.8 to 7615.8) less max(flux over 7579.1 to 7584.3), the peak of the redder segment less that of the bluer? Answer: 1.6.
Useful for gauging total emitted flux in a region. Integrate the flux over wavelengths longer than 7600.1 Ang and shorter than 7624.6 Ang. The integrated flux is 133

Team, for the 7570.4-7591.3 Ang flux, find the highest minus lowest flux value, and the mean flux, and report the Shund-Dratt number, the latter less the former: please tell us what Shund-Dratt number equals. 4.08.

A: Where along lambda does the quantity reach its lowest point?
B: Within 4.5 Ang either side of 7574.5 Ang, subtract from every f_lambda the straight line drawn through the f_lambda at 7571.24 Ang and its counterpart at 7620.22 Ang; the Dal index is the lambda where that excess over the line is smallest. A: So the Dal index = 7574.73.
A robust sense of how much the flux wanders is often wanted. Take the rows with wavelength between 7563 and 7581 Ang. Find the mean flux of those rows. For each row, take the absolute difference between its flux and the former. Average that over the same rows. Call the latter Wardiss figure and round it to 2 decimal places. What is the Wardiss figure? 0.46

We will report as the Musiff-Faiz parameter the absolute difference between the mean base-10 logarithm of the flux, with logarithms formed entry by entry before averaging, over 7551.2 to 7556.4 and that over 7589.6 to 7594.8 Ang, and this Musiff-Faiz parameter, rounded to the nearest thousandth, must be 0.021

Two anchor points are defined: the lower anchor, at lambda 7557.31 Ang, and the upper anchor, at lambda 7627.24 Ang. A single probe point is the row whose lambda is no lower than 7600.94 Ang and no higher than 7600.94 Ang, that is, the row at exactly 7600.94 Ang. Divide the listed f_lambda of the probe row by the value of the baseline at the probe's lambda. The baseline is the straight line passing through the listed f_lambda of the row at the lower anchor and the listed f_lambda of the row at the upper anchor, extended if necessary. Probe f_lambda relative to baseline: 0.5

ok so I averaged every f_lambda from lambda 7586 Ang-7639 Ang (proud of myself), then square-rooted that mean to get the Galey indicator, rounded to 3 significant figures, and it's 2.40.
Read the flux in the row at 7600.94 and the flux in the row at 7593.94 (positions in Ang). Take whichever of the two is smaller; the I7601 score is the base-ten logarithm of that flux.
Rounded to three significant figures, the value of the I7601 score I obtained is 0.387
